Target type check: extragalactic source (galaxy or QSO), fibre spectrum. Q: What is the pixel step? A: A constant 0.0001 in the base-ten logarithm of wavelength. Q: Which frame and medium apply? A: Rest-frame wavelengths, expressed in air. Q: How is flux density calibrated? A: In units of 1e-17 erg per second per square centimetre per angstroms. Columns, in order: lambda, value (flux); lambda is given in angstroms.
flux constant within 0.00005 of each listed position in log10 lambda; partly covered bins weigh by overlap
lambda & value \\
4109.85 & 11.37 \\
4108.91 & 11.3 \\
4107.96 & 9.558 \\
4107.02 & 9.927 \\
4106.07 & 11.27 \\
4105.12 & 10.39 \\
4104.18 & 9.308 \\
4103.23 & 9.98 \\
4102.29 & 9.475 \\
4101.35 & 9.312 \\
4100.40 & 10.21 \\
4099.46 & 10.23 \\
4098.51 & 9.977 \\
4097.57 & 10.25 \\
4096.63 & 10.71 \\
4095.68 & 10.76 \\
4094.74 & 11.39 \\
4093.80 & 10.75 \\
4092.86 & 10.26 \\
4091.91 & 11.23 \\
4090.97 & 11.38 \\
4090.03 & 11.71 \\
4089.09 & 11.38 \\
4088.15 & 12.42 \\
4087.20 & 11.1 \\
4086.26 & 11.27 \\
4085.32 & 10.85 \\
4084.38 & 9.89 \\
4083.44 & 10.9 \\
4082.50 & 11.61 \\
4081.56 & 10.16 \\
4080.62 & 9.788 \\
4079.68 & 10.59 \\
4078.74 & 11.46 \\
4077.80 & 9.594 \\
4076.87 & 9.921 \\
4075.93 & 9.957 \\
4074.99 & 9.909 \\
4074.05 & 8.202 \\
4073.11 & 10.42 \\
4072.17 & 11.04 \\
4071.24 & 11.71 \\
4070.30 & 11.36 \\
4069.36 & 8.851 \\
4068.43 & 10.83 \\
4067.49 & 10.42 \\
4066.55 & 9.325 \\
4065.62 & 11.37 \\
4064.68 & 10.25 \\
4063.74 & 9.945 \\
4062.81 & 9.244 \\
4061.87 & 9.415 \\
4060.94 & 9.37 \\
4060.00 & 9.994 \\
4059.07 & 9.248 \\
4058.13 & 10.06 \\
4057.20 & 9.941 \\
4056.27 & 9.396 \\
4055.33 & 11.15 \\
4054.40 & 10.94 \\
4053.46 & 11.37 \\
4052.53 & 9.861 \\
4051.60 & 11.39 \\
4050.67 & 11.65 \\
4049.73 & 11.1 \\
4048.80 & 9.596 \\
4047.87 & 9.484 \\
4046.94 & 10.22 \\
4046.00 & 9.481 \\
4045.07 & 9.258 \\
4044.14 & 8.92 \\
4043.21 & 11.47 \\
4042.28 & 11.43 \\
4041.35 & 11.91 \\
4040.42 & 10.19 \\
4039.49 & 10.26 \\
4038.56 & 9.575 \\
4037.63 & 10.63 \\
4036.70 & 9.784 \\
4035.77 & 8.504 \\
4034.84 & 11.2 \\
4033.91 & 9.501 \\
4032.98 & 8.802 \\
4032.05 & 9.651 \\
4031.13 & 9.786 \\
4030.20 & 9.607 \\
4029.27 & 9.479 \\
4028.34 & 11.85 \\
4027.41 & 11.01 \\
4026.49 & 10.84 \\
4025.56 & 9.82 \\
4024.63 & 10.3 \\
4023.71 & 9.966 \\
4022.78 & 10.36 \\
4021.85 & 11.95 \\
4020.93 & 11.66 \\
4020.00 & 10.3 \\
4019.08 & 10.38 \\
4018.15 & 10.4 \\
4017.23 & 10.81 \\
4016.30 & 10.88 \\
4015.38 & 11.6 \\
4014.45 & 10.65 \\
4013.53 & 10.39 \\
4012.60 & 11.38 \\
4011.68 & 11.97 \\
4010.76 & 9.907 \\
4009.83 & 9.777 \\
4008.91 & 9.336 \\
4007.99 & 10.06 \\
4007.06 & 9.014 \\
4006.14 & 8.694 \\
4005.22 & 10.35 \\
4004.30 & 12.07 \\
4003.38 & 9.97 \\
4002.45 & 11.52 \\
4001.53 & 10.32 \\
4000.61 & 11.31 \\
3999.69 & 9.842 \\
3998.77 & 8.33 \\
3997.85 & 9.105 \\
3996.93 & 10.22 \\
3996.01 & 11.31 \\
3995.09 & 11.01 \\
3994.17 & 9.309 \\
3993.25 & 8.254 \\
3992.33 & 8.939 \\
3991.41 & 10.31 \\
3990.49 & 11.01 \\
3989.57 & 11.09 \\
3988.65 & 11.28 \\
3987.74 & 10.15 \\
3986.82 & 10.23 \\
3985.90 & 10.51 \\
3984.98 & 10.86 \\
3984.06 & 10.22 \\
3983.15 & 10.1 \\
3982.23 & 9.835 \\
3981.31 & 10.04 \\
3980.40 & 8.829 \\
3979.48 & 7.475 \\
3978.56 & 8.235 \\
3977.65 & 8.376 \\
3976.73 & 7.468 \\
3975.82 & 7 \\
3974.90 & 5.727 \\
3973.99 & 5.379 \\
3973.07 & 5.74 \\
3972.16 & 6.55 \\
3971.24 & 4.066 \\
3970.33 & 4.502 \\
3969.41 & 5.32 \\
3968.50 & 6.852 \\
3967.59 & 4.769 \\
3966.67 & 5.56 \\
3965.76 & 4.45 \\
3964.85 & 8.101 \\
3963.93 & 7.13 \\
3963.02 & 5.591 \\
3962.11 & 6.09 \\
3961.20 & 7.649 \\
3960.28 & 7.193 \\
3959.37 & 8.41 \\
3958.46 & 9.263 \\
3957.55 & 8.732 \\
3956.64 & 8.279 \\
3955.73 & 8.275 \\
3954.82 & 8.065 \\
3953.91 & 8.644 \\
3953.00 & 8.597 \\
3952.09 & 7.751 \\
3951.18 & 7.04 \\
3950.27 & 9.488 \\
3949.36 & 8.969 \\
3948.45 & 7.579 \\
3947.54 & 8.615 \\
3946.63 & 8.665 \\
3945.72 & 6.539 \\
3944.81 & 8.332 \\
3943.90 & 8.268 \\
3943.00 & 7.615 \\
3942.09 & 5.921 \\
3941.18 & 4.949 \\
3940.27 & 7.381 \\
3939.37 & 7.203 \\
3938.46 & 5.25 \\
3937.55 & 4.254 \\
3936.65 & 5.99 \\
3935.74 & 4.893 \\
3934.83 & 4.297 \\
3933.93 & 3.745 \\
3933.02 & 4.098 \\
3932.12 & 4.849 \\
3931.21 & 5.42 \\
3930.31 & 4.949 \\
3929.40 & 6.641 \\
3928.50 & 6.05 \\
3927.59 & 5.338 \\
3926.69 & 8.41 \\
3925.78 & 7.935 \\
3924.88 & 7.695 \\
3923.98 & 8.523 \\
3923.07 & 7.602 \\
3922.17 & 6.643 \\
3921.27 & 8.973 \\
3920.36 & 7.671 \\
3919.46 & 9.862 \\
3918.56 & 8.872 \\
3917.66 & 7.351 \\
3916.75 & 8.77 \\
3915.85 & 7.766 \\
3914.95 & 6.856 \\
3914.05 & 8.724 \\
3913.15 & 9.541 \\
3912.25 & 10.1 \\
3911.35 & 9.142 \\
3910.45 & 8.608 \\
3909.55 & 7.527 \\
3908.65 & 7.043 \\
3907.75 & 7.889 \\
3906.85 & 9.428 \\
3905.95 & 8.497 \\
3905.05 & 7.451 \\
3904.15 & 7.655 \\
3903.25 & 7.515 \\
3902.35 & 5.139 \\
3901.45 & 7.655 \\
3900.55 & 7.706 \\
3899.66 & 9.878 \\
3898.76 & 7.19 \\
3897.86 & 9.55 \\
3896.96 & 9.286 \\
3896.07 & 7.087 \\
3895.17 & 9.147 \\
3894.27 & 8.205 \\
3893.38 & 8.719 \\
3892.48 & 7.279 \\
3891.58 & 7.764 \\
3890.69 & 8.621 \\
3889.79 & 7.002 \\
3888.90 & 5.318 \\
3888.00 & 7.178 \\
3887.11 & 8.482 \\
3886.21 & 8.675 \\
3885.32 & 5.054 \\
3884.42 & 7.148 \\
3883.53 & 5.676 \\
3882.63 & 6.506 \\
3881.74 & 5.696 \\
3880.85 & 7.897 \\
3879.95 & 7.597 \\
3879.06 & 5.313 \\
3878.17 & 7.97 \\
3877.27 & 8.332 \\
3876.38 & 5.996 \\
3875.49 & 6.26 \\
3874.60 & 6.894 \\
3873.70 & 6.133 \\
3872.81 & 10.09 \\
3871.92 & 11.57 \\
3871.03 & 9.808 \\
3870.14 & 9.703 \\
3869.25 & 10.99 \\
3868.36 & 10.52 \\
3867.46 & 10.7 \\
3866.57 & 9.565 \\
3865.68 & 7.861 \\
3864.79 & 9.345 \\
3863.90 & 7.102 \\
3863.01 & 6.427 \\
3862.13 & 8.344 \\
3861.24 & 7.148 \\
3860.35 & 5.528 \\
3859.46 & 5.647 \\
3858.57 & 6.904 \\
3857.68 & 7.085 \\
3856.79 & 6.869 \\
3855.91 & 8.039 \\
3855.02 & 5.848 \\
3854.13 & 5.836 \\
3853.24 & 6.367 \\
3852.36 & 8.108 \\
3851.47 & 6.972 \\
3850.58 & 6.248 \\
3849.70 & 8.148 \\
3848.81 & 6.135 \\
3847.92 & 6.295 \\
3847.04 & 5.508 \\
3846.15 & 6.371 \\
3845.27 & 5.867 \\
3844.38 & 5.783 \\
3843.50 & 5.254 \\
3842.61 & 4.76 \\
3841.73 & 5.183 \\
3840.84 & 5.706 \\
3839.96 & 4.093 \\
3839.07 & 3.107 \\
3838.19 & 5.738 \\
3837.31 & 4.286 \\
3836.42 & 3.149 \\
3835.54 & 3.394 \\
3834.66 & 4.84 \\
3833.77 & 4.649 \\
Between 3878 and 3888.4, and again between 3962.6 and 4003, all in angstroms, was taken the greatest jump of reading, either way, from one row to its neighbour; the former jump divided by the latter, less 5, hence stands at -4.01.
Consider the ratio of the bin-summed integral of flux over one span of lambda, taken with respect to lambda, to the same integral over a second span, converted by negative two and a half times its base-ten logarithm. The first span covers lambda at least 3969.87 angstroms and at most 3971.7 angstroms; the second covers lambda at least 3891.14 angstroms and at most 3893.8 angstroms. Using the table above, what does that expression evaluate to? 1.1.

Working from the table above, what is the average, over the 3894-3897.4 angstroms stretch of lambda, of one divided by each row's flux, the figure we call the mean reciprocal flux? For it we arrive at 0.120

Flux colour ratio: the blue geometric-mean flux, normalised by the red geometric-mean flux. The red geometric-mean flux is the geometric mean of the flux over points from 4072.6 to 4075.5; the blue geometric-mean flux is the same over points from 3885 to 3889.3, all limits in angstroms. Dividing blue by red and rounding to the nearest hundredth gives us 0.72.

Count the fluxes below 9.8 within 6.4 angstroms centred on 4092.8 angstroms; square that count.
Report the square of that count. 0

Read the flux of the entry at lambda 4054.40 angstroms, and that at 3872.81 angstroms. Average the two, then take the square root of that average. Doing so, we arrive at 3.24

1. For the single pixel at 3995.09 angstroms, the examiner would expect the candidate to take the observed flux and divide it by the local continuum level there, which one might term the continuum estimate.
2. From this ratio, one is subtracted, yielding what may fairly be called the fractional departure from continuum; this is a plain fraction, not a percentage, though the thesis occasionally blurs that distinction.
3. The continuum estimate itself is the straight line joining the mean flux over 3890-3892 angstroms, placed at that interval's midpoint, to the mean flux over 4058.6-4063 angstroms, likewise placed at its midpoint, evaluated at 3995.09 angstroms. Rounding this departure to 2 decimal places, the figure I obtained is 0.23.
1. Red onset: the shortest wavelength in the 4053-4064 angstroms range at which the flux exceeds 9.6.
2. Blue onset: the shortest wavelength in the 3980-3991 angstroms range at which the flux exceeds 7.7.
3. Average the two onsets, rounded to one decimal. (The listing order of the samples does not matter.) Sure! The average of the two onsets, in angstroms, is 4016.9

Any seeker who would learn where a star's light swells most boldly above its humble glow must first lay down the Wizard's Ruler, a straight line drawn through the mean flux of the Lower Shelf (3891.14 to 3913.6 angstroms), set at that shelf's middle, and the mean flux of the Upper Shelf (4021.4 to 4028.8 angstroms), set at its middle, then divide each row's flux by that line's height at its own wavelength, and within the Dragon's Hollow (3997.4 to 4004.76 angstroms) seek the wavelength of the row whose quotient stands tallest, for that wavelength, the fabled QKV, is 4004.30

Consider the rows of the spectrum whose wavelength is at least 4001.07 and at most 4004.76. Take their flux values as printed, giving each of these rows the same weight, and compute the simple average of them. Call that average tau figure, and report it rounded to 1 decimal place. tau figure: 11.0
